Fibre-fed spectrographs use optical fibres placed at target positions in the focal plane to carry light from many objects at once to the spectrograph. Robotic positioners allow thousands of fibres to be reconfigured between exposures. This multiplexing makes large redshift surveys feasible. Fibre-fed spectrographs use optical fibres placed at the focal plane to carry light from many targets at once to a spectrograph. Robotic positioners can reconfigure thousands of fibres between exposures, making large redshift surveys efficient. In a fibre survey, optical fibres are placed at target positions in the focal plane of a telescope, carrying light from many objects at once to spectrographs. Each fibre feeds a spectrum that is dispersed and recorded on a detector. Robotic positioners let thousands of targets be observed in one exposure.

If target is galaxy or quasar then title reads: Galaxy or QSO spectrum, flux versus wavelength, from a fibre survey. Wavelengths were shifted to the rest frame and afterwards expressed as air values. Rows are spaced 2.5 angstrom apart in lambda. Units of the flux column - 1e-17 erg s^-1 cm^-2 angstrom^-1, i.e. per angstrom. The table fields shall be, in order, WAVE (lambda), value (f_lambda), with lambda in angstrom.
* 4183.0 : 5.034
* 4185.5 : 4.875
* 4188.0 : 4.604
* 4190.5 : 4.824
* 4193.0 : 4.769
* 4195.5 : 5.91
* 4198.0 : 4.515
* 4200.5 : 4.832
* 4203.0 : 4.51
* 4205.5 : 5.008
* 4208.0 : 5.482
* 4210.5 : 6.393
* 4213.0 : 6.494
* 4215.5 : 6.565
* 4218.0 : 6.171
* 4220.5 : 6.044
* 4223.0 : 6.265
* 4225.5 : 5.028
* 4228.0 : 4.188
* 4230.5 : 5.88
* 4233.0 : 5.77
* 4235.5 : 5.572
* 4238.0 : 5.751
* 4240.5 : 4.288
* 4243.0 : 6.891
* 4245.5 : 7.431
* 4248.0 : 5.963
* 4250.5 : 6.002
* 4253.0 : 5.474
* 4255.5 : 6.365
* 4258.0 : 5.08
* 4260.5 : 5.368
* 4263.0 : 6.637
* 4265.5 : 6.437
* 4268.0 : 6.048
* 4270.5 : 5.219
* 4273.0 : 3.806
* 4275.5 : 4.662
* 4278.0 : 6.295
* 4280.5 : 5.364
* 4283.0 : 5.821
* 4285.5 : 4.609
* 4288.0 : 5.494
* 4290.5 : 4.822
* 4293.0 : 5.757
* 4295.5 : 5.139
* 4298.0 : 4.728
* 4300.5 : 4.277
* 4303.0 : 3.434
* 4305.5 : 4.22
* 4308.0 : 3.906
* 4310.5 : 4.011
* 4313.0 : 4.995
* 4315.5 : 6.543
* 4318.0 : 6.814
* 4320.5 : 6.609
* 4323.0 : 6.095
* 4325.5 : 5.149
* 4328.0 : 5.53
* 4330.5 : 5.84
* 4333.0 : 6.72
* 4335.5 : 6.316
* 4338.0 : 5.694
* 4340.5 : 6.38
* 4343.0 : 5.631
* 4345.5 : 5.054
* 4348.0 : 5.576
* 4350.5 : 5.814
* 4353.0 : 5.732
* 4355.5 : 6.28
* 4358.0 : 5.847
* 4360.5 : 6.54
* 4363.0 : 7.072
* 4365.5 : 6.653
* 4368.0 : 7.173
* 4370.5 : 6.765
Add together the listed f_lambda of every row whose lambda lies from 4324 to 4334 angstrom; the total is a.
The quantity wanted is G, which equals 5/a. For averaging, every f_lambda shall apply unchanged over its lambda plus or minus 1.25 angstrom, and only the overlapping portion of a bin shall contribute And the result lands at 0.22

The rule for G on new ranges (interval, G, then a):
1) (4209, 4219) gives 0.20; 26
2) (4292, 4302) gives 0.25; 20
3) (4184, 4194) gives 0.26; 19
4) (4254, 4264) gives 0.21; 23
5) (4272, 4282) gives 0.25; 20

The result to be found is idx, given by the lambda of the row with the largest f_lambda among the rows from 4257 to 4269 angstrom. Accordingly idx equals 4263.0 angstrom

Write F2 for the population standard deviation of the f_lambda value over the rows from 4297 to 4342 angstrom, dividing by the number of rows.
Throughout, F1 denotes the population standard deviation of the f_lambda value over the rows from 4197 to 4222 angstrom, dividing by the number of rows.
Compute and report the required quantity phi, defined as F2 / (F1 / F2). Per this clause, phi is 1.44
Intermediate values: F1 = 0.788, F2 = 1.07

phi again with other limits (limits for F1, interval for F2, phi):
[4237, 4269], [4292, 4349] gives 1.15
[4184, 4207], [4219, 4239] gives 0.96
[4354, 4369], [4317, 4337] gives 0.69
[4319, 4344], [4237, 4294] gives 1.47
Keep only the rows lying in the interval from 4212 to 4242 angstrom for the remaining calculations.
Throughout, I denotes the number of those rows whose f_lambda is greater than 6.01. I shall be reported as 5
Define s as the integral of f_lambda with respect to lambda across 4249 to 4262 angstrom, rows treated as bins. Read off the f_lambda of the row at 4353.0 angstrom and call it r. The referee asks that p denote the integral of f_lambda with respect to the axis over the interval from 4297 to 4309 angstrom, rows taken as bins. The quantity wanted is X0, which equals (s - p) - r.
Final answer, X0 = 19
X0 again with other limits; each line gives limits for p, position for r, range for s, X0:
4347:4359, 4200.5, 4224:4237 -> -6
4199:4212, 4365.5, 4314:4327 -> 6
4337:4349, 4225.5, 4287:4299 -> -11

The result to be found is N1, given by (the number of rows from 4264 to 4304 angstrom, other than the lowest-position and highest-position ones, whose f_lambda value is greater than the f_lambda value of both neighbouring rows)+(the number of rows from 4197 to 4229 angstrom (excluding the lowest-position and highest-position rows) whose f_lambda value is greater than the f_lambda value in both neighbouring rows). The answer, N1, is 7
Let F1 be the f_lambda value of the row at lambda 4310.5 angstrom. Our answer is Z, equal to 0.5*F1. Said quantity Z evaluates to 2.0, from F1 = 4.011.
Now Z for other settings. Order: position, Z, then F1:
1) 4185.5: 2.4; 4.875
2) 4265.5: 3.2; 6.437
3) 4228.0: 2.1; 4.188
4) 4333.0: 3.4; 6.72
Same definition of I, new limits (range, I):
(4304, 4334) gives 5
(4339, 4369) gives 6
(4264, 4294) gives 3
